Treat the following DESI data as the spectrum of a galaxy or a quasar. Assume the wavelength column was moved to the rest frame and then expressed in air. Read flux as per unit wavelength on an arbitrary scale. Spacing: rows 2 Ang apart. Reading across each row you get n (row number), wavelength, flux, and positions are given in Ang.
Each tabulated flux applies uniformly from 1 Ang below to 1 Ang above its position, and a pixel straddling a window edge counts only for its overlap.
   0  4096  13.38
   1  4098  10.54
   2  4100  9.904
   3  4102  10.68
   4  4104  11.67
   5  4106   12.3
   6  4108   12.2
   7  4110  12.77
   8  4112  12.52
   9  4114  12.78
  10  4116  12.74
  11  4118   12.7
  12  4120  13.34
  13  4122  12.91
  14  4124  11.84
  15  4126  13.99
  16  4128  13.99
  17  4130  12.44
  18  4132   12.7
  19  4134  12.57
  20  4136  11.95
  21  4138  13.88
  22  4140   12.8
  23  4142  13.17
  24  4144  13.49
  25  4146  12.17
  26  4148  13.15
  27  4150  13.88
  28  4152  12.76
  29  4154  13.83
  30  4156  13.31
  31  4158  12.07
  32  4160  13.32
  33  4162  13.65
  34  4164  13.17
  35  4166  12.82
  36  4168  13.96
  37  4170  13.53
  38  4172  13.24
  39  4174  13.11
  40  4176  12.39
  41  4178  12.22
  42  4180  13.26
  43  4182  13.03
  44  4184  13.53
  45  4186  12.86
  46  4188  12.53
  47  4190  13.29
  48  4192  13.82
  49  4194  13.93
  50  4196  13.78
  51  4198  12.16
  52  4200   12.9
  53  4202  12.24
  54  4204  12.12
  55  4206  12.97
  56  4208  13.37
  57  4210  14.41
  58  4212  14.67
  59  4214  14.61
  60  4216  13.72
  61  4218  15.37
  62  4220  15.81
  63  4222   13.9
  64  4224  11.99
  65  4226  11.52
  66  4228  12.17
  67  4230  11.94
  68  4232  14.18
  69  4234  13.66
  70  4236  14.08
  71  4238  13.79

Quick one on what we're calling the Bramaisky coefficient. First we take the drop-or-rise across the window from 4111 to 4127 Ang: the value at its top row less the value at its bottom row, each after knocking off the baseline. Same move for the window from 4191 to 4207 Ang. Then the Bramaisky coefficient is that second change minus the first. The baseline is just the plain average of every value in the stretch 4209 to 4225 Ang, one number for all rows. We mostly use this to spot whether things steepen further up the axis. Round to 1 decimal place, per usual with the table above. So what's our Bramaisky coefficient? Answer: -2.3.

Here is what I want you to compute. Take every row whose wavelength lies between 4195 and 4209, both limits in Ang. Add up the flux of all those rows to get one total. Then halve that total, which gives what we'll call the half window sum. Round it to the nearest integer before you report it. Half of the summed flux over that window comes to 45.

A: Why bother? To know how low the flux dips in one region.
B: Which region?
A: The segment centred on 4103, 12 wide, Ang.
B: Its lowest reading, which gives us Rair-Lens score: 9.904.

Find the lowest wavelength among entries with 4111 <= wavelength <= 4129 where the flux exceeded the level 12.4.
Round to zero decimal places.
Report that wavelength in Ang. 4112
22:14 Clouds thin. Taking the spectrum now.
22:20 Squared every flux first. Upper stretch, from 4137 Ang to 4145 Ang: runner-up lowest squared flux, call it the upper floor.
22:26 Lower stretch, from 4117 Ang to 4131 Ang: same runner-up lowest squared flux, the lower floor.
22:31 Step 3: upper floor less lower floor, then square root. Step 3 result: 4.3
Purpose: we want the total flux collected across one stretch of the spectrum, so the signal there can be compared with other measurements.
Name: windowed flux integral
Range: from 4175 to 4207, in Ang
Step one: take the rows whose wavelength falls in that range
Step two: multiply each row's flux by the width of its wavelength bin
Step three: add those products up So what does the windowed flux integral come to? 414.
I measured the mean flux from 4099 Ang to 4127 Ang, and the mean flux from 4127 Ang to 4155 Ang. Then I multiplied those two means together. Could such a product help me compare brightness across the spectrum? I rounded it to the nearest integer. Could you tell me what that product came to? 161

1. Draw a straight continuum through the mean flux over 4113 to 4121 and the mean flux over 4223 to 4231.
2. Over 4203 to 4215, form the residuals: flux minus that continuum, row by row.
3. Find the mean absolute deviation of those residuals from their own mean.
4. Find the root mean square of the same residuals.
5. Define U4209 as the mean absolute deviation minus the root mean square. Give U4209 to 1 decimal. -1.0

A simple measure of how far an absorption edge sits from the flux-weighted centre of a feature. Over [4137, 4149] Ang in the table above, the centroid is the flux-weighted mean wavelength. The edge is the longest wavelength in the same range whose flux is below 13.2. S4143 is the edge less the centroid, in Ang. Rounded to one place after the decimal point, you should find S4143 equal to 5.1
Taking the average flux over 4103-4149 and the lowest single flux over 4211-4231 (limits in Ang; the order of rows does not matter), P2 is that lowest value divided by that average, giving 0.90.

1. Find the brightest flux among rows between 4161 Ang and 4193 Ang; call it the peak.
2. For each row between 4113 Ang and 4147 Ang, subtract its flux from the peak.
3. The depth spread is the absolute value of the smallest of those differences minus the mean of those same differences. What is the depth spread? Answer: 1.08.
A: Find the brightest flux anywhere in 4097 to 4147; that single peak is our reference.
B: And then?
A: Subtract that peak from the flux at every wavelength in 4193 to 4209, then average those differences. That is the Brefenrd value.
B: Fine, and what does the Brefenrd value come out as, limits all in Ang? -1.1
